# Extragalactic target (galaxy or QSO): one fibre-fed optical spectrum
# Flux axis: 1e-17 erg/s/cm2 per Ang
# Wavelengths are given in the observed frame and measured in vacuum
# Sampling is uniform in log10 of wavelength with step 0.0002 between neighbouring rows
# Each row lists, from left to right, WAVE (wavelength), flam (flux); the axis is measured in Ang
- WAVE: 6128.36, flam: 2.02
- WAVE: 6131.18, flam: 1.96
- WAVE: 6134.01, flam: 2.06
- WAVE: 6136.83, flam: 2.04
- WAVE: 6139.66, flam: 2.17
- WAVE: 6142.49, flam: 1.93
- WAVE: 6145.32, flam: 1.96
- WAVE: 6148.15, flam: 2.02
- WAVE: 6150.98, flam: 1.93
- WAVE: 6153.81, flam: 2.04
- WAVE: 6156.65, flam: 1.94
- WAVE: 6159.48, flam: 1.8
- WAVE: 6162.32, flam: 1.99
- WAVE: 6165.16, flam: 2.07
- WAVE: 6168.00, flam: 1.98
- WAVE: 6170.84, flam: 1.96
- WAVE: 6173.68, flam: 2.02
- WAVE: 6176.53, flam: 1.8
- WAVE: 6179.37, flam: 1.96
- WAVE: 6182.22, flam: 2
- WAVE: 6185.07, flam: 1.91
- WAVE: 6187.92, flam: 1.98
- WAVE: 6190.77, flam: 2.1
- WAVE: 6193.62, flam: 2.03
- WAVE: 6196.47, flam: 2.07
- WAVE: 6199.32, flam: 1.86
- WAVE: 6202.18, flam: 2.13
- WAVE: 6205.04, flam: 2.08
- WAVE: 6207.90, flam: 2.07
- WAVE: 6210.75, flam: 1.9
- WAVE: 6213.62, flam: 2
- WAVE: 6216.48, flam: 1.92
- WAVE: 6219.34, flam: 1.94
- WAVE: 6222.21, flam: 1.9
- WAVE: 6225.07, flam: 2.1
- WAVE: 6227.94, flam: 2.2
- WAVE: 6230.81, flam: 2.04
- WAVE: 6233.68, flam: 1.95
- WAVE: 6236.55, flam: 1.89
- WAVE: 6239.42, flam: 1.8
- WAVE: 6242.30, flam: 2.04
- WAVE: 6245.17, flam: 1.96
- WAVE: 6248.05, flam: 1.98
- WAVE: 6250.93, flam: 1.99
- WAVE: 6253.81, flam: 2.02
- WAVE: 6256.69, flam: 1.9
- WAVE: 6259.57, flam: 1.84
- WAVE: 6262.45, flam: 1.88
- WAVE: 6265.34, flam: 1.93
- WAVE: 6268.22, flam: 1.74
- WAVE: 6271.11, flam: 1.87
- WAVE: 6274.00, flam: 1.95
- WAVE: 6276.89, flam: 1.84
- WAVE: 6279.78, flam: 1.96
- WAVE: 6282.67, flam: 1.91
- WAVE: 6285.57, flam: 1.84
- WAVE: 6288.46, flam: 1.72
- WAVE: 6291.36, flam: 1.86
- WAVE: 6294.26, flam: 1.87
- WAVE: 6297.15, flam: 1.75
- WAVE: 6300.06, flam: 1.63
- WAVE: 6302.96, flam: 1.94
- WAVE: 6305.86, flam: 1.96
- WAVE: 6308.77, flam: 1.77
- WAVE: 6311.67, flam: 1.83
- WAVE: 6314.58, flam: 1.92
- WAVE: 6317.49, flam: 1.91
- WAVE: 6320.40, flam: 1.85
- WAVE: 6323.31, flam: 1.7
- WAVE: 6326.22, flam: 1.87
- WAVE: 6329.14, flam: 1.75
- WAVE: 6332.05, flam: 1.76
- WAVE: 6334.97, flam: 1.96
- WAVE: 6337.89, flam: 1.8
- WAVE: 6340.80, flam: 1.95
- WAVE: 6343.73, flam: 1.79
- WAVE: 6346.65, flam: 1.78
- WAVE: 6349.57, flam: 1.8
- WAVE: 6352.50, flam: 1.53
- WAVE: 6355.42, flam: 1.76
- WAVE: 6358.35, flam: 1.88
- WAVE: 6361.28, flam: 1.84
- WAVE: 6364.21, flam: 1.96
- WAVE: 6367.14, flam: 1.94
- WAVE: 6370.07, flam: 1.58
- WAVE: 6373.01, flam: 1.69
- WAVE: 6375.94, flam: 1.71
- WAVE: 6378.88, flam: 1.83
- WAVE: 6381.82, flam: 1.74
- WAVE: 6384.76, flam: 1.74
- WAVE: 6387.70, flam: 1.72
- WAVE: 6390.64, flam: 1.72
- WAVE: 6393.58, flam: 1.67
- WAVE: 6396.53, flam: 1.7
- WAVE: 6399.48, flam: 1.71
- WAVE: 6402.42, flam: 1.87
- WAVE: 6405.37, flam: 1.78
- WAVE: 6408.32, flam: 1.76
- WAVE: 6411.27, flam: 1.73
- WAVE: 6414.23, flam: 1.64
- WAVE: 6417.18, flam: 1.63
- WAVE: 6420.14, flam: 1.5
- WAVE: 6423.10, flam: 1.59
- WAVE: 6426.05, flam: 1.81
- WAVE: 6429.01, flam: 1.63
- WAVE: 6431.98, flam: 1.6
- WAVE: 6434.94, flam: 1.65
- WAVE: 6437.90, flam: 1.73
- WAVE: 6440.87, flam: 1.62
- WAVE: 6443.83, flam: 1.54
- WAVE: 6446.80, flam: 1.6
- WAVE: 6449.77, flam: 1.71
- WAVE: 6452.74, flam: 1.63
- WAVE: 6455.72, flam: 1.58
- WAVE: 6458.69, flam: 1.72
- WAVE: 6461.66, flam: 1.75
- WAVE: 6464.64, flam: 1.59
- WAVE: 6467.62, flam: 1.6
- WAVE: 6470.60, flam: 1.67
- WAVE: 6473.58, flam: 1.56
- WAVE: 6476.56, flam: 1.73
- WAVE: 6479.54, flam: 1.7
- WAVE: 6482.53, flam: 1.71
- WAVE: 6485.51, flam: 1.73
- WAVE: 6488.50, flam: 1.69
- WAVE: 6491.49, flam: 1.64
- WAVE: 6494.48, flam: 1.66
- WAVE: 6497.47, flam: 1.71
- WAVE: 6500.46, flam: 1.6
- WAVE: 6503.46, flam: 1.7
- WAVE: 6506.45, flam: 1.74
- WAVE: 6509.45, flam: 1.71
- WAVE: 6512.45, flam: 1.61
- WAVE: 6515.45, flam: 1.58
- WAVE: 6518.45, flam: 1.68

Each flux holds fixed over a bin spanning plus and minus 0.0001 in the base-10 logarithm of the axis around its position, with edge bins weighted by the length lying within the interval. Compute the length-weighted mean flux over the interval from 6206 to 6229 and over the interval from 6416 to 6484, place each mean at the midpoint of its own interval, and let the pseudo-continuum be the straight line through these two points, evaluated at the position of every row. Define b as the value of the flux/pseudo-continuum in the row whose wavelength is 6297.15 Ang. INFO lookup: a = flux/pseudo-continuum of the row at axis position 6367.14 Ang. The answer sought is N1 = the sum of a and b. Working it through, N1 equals 2.03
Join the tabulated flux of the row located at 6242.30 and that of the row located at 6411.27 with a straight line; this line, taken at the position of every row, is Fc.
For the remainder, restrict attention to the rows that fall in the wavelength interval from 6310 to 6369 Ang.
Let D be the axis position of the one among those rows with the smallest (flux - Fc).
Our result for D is 6352.50 Ang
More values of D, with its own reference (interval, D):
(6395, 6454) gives 6420.14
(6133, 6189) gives 6159.48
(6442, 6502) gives 6443.83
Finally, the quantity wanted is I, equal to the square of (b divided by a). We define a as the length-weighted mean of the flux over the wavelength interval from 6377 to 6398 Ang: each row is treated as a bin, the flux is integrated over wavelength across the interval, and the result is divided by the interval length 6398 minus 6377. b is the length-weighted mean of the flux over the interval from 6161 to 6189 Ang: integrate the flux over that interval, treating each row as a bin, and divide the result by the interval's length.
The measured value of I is 1.29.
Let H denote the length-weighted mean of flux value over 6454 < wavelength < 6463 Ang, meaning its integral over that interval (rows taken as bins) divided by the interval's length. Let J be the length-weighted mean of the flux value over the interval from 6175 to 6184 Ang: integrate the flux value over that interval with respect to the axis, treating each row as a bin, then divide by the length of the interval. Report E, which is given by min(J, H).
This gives 1.68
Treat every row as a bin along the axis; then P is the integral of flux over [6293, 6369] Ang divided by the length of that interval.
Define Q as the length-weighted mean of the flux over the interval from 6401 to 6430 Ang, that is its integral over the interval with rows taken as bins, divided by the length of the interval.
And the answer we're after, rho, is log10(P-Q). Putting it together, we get -0.9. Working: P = 1.83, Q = 1.69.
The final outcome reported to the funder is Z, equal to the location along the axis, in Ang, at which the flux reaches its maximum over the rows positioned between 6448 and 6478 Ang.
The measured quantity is 6461.66 Ang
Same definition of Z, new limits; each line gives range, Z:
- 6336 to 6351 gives 6340.80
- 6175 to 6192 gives 6190.77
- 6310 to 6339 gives 6334.97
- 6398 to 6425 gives 6402.42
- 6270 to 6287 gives 6279.78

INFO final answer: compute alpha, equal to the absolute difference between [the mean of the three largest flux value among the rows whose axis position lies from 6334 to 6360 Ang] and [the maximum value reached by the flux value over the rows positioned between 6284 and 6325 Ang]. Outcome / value 0.03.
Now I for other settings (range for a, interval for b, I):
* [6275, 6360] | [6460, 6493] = 0.84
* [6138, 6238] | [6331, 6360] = 0.82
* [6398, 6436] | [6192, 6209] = 1.47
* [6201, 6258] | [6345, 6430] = 0.76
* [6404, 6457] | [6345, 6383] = 1.15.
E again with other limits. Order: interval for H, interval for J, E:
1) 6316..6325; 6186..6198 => 1.82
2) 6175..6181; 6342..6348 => 1.79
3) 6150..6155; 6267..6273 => 1.82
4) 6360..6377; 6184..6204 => 1.79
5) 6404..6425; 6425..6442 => 1.66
